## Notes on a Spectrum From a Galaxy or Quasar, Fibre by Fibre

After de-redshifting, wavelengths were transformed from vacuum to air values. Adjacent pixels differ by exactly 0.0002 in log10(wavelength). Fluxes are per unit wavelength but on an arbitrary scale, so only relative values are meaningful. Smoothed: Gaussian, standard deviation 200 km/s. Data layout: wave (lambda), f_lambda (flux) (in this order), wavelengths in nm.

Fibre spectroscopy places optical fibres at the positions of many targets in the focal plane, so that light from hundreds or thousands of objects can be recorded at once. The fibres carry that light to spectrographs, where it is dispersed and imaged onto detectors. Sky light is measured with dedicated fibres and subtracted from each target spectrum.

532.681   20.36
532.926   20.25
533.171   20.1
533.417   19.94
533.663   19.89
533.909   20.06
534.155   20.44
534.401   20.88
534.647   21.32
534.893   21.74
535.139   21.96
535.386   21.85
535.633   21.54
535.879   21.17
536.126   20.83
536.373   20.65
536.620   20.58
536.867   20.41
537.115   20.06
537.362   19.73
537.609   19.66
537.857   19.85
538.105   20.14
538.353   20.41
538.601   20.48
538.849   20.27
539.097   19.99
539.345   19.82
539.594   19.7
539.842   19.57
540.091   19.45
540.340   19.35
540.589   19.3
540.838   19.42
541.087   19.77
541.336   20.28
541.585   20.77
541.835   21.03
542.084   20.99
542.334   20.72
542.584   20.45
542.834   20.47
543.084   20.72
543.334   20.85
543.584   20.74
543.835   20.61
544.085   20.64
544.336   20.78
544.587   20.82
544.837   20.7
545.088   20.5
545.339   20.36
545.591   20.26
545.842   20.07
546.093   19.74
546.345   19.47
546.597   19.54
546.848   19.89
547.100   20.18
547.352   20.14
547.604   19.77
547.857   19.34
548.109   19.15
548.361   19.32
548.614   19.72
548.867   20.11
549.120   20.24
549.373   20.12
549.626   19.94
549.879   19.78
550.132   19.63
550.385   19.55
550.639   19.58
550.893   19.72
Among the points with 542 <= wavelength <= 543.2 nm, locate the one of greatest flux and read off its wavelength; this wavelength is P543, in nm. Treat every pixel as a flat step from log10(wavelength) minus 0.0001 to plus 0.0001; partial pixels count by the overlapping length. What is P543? 542.084 nm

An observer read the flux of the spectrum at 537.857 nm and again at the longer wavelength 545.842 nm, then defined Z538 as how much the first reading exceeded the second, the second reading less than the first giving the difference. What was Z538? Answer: -0.2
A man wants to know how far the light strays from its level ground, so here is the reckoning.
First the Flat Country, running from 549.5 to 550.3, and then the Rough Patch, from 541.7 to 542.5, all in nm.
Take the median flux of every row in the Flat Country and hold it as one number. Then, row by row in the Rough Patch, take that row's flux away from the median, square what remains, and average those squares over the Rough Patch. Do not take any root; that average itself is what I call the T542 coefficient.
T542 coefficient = 1.3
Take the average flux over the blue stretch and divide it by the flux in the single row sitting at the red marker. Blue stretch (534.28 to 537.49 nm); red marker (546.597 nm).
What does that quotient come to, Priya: 1.07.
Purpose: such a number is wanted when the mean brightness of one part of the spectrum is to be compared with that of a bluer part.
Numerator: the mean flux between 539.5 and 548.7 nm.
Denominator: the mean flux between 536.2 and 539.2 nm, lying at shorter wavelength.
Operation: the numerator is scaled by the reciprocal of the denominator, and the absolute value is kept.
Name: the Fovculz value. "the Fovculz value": 0.997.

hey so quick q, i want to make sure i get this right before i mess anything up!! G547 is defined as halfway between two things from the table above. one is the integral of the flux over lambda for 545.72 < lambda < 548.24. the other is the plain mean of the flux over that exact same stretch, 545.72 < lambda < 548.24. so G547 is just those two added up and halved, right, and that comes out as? 34.7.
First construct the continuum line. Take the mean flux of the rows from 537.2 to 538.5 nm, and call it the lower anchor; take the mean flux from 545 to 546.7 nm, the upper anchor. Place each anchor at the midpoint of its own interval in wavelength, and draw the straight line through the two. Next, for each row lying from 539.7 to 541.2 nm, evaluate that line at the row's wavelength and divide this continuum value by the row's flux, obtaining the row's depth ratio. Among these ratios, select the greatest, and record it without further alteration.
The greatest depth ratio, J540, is 1.03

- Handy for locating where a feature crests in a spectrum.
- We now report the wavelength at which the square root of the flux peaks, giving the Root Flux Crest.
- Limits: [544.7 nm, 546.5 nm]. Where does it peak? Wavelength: 544.837 nm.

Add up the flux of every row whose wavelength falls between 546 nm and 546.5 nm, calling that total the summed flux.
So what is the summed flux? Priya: 39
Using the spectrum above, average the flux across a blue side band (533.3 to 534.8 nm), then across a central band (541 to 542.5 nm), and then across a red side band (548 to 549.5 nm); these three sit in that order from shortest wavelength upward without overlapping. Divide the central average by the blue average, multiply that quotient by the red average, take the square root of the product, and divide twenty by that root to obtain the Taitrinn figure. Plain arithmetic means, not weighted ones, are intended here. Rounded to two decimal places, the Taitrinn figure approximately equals 4.48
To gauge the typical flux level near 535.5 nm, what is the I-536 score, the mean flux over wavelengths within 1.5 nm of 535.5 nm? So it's 21.1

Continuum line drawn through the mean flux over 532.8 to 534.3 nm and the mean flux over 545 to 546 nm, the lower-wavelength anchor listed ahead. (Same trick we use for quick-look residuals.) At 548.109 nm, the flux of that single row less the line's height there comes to -1.2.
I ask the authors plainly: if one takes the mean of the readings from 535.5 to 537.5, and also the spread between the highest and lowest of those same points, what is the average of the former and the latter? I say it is 11.2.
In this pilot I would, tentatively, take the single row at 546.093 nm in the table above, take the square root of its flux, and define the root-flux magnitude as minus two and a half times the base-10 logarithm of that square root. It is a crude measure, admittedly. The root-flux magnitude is -1.62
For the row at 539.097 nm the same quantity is -1.63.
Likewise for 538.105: -1.63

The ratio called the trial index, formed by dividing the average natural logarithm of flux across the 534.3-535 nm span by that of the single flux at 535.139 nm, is 0.99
